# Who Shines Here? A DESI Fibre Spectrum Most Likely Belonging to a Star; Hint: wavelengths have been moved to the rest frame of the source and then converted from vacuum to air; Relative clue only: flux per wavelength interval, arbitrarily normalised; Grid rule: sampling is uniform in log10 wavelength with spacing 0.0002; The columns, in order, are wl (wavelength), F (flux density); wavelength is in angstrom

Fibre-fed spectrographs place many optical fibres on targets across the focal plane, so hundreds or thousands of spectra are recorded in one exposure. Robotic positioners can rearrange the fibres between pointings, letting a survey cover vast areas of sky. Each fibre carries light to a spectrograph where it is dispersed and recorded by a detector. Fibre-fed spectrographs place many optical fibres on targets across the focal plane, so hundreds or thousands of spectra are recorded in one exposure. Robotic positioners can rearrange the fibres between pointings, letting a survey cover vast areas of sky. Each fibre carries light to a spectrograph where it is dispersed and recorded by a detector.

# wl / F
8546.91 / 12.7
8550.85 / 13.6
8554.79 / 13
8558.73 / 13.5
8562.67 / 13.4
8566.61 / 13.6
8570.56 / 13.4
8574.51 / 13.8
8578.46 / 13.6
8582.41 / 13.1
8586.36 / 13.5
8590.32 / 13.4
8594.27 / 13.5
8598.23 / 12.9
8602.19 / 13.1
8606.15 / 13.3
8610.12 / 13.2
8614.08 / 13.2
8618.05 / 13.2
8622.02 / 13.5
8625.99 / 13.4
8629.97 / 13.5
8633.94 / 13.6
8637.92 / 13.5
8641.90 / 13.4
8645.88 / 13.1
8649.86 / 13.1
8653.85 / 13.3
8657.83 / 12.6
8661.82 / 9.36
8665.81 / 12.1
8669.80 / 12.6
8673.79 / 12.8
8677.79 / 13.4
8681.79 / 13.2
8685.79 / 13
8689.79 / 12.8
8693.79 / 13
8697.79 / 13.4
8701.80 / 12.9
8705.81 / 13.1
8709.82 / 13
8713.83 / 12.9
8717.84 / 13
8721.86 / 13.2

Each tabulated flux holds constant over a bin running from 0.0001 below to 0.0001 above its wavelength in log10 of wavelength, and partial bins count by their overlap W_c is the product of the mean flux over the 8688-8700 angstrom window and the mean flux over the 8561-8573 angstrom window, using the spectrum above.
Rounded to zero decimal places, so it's 176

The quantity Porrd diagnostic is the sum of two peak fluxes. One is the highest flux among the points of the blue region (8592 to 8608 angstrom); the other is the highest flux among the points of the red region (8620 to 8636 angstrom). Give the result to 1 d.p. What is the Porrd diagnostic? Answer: 27.1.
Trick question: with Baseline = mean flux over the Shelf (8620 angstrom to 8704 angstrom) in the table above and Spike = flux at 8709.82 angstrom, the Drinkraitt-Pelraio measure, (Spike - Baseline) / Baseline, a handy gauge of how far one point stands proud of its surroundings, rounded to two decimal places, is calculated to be 0.01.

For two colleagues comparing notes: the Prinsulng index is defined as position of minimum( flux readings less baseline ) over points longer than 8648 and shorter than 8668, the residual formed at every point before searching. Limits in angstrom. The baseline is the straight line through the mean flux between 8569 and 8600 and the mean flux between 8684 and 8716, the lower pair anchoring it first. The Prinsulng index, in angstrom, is 8661.82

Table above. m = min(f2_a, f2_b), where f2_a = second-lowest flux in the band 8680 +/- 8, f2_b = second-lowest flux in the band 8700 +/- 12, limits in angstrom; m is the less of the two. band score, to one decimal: 12.9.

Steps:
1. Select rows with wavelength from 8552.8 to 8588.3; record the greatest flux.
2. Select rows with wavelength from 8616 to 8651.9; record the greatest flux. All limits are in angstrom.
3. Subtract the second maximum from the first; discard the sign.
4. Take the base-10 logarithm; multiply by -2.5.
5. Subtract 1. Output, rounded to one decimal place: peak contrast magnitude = 0.7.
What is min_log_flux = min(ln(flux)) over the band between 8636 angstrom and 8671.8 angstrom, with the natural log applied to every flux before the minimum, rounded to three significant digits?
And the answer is 2.24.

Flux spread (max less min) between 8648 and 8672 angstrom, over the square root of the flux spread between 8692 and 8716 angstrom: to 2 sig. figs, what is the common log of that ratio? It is 0.75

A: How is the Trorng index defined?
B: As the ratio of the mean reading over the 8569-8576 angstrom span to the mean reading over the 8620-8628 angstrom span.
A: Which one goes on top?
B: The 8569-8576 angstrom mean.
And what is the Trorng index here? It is 1.011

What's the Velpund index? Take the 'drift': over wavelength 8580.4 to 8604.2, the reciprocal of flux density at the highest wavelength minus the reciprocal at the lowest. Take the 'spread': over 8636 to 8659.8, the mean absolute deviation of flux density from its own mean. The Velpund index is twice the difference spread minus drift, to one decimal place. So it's 0.5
